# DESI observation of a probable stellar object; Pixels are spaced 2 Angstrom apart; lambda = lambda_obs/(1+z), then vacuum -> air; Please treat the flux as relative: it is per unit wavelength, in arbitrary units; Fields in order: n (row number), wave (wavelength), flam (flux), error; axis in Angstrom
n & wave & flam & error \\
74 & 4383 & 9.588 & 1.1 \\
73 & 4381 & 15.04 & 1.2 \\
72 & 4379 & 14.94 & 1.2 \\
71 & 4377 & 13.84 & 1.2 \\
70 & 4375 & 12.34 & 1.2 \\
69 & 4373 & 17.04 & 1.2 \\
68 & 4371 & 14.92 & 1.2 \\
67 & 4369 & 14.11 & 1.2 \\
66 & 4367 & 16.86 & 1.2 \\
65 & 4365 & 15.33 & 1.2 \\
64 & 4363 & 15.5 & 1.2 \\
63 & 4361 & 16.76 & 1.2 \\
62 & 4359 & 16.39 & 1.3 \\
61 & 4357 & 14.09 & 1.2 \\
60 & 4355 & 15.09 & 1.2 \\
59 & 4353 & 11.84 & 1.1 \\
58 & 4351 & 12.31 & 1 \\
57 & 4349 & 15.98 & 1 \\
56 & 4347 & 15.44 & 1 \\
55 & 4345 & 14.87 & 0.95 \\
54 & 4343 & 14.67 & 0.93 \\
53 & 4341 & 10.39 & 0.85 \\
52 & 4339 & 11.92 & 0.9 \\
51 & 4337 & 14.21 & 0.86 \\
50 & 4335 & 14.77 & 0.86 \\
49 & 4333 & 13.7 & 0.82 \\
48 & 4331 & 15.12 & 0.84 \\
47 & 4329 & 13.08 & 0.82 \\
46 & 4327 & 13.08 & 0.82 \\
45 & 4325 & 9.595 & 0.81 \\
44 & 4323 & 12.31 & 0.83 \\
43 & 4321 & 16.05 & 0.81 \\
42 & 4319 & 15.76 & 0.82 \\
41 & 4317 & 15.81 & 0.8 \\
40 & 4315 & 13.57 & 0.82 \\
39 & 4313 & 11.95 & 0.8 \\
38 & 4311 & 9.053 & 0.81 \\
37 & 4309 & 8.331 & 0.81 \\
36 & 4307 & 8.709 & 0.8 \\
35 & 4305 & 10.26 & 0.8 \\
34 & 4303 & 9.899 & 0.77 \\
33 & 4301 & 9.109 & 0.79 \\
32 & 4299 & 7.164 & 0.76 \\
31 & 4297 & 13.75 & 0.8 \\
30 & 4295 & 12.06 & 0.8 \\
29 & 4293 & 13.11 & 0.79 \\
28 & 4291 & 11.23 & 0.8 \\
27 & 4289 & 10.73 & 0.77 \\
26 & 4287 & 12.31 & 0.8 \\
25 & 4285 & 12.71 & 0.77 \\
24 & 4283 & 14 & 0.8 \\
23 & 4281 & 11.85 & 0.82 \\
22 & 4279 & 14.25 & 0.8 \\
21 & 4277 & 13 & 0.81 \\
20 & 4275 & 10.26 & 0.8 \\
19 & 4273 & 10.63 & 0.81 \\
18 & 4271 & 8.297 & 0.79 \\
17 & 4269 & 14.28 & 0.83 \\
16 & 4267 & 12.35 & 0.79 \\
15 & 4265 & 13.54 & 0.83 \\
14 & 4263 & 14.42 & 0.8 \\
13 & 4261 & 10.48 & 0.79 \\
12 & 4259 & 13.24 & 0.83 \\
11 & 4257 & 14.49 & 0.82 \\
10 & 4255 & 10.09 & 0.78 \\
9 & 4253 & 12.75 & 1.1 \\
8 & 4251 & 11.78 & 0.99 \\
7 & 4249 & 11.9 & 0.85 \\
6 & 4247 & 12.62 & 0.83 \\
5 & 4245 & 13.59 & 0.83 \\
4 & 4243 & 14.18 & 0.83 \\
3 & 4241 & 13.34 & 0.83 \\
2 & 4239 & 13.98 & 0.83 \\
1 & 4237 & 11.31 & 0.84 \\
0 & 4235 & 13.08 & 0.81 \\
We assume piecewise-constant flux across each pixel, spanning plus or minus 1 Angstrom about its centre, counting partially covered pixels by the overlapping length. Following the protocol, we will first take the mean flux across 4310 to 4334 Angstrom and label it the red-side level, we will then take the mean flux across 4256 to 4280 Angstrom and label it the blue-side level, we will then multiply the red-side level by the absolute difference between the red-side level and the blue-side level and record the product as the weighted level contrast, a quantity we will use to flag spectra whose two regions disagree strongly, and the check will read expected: 11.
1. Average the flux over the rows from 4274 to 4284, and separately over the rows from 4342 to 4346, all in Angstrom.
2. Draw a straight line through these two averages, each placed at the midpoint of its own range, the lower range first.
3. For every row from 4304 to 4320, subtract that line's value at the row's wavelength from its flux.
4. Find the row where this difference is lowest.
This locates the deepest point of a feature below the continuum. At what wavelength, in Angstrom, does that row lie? 4309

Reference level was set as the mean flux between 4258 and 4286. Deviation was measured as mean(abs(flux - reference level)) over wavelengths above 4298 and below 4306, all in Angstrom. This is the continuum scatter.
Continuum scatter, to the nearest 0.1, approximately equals 3.3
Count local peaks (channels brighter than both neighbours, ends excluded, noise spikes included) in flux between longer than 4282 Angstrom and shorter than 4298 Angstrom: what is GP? 1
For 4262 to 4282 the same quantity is 3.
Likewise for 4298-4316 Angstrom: 1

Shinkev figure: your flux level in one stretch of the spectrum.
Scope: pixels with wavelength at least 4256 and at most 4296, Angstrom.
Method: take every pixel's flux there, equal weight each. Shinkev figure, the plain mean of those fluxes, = 12.4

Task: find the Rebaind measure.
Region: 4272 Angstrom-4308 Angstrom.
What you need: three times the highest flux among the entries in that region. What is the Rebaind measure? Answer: 43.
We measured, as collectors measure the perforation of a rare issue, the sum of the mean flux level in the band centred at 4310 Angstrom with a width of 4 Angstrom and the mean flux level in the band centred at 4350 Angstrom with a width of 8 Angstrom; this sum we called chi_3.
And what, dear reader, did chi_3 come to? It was 22.6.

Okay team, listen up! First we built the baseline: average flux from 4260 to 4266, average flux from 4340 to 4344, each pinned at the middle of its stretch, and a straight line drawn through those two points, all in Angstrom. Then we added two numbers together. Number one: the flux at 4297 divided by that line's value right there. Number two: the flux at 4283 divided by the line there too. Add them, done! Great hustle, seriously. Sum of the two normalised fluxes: 2.18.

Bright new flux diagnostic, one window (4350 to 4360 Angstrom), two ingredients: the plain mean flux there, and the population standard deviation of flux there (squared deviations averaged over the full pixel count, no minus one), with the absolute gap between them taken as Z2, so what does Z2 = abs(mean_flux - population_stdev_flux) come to 12.2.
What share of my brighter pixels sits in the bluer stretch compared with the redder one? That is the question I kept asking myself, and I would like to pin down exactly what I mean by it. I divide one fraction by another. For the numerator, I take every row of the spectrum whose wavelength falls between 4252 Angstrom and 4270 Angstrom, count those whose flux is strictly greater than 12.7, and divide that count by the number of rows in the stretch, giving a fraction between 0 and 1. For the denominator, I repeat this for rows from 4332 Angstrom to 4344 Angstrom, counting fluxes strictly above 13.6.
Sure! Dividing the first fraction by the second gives 1.0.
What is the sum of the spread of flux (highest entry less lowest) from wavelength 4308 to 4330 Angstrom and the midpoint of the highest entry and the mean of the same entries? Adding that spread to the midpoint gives 22.0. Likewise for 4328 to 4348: 19.7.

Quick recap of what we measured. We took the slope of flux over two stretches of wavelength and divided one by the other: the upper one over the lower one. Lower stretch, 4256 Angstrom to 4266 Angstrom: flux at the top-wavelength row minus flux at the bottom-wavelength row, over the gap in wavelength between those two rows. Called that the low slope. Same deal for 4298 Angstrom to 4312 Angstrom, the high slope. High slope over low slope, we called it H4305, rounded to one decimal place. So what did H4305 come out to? -1.3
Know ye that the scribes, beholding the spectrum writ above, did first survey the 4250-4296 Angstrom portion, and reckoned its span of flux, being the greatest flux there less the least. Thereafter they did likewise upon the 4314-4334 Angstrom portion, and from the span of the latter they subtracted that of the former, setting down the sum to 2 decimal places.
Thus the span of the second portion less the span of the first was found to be 0.26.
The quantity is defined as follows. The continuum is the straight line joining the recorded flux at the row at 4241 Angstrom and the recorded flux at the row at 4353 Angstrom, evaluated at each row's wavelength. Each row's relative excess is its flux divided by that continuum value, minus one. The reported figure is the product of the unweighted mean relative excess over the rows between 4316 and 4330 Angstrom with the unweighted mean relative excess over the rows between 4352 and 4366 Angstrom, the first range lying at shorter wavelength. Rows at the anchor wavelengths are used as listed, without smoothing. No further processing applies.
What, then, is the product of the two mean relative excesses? 0.032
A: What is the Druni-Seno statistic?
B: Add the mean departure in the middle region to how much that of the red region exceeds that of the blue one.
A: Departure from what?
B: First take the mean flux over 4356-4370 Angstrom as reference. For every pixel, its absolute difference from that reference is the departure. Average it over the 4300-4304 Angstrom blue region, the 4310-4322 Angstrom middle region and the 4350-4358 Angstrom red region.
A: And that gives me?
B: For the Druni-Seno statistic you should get -1.7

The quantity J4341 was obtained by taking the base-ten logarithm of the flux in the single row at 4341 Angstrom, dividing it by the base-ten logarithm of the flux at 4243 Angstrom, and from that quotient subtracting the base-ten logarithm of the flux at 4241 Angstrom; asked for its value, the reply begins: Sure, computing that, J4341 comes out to -0.24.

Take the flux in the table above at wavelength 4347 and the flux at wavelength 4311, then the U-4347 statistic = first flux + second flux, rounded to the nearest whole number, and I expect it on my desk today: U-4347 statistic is 24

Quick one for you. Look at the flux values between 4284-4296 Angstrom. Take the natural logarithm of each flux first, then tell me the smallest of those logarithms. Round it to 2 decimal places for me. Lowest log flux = 2.37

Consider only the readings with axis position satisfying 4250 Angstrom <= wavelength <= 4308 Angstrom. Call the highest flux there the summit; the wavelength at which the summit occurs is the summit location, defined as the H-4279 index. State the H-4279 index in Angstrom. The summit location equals 4257 Angstrom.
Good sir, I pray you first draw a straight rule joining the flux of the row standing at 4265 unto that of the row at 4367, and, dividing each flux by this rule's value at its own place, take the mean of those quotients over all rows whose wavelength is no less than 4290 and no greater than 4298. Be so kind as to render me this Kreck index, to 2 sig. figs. 0.87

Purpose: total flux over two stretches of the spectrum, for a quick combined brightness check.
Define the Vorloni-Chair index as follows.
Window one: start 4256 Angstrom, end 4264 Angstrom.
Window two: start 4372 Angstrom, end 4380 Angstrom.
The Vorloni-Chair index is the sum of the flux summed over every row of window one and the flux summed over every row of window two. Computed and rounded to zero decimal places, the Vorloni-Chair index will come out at 111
